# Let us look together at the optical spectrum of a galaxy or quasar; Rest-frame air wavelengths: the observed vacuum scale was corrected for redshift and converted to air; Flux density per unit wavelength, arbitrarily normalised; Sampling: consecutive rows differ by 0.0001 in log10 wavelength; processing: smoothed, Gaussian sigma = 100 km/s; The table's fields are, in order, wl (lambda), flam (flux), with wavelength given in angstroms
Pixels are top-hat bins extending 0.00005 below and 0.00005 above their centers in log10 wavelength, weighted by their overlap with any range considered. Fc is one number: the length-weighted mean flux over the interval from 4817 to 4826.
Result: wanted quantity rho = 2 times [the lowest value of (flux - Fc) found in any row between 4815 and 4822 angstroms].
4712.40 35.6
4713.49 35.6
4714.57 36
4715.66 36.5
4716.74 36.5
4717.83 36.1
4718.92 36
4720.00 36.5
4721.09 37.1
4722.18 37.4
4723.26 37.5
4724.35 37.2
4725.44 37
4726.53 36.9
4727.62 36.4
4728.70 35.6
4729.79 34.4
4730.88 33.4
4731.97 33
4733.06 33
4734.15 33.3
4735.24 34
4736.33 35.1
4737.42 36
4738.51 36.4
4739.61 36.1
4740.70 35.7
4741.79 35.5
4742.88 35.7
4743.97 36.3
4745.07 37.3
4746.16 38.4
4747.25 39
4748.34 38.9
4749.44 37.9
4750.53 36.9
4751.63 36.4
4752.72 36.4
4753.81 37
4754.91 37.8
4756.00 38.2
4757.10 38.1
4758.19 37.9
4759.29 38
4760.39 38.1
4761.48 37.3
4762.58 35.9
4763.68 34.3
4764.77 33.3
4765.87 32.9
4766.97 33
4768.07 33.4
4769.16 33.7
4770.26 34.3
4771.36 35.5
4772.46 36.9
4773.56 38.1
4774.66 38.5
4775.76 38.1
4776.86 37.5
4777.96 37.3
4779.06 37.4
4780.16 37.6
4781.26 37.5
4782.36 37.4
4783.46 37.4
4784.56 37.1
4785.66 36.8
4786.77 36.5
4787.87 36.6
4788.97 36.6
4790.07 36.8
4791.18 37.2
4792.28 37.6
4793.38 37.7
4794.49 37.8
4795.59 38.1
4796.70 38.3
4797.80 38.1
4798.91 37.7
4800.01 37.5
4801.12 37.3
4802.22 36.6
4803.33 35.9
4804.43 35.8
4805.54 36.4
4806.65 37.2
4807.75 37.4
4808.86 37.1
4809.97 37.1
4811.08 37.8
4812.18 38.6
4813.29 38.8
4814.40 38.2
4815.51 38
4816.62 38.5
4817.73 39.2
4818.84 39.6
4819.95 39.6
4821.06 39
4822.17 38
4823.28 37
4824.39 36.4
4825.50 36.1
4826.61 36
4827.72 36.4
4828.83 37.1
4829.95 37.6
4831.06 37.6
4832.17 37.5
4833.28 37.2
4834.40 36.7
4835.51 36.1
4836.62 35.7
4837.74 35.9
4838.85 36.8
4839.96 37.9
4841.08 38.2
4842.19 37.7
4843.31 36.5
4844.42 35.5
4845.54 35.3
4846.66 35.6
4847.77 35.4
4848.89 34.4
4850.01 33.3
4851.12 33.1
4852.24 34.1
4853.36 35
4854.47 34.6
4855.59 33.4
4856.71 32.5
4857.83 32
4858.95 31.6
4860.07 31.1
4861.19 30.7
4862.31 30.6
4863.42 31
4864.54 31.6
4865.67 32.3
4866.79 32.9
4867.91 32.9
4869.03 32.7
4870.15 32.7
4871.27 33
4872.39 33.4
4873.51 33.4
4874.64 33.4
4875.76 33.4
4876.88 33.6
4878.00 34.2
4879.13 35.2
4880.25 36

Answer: -0.3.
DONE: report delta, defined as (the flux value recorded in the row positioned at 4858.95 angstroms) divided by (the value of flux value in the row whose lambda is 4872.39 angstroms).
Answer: 0.95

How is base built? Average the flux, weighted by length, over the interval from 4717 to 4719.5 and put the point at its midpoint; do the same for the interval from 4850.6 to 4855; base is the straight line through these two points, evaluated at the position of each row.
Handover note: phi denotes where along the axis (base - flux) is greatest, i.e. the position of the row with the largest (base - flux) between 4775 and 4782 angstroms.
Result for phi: 4777.96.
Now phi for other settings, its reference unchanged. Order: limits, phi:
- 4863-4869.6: 4863.42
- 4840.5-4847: 4845.54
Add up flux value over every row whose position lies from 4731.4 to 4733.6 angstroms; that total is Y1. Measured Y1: 66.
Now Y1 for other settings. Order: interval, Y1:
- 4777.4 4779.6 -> 75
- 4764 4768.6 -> 133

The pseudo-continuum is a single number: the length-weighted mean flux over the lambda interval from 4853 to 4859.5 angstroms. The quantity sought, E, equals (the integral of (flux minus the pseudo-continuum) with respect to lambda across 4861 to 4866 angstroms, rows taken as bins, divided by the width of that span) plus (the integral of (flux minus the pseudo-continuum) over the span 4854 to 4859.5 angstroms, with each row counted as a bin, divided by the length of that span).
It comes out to -2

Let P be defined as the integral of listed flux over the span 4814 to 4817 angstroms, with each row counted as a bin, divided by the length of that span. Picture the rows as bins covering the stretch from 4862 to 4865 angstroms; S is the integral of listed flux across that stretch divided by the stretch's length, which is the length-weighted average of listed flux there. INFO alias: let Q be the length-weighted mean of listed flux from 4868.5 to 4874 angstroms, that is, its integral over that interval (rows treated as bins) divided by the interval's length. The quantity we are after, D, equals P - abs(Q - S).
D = 36.3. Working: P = 38.2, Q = 33.1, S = 31.2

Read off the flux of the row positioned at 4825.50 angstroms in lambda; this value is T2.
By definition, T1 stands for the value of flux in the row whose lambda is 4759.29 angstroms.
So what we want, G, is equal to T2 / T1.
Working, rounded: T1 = 38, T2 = 36.1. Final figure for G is 0.95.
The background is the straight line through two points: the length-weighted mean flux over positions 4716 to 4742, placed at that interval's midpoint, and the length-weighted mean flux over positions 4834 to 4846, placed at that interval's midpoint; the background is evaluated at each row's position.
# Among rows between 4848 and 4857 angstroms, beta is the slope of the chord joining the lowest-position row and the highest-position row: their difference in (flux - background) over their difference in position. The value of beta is -0.25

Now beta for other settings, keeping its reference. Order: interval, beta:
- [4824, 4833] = 0.13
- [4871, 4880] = 0.27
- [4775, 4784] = -0.10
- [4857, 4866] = 0.03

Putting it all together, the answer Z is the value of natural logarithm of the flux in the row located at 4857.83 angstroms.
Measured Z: 3.47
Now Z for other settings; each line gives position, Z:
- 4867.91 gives 3.49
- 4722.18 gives 3.62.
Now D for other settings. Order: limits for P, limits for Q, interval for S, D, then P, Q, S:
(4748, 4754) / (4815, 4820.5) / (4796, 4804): 35.6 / 37.2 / 39.0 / 37.3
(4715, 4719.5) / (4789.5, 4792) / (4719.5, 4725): 36.2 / 36.3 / 37.1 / 37.1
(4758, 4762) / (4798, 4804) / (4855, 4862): 32.6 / 37.8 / 37.1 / 31.8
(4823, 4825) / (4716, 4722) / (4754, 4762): 35.3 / 36.7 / 36.5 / 37.9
